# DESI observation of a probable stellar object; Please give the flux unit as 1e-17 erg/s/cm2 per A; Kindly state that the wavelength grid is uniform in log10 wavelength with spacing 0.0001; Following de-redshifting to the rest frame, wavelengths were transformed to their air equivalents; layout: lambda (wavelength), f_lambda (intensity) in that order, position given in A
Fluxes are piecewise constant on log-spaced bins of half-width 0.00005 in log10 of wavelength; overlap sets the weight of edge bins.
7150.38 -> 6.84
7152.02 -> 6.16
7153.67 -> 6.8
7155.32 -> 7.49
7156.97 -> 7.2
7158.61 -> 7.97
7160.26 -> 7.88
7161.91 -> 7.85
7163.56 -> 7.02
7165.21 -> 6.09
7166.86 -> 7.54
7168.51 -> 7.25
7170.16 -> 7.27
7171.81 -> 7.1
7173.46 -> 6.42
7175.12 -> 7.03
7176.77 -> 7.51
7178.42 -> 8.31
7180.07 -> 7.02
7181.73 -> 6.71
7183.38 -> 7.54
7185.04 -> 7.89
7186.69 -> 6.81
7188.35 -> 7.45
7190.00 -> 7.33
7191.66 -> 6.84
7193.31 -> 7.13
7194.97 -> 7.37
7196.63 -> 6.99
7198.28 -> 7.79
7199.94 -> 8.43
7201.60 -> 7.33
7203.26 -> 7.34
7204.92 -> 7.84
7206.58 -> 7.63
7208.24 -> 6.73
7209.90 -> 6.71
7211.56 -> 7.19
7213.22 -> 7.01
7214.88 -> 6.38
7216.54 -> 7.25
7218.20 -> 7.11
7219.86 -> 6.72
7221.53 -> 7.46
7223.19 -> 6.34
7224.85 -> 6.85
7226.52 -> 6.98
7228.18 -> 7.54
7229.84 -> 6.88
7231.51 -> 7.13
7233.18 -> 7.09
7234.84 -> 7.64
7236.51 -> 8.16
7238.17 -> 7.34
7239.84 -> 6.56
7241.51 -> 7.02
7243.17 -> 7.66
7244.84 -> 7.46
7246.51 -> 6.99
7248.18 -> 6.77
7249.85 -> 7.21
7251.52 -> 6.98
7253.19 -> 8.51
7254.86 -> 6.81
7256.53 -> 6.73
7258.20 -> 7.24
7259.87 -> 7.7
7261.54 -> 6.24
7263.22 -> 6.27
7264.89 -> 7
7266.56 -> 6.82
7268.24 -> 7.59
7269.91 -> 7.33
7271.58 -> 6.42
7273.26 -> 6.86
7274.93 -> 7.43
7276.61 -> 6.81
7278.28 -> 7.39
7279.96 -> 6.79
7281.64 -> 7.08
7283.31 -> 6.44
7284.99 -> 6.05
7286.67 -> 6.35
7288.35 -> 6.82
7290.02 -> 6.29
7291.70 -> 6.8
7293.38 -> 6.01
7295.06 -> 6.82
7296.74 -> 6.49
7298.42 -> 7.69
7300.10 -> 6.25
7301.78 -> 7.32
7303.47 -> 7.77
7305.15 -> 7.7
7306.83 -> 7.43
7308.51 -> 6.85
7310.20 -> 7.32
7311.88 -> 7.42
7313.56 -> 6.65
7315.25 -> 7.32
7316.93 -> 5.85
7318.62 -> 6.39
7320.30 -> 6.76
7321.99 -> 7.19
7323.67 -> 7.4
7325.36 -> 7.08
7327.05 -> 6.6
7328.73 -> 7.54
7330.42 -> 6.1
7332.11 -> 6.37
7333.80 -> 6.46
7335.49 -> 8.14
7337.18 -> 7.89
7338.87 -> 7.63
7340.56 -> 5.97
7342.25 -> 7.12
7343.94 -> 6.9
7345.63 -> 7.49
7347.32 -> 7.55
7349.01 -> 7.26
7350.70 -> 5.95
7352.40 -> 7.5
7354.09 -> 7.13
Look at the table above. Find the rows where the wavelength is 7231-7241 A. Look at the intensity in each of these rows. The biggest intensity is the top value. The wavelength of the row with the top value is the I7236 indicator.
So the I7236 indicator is 7236.51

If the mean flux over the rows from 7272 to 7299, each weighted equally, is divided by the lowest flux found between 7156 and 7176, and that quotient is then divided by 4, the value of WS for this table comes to 0.277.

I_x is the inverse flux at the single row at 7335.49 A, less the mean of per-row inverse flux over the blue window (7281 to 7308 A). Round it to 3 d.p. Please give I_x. -0.025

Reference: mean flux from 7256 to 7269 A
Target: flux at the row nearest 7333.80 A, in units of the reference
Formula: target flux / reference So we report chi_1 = 0.93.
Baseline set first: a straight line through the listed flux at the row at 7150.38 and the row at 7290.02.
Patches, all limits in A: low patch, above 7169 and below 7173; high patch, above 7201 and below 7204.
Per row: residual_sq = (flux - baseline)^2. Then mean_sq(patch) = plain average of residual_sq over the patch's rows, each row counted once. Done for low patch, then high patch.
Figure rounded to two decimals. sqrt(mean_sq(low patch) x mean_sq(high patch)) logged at 0.30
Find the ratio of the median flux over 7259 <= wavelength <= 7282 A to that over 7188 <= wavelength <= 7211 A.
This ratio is 0.94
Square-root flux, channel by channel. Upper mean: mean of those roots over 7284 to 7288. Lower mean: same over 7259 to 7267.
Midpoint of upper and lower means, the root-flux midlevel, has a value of 2.55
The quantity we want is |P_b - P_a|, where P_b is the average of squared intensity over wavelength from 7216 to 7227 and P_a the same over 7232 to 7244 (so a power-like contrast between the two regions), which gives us 5.8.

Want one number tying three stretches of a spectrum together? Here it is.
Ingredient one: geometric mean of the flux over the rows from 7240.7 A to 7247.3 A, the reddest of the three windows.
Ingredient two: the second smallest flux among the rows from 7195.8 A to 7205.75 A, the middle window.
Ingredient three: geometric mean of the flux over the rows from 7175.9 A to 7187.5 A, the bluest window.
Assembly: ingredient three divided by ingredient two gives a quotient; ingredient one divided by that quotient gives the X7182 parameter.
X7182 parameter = 7.2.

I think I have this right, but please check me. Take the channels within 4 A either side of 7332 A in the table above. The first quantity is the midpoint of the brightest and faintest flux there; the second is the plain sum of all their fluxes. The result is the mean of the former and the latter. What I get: 20.9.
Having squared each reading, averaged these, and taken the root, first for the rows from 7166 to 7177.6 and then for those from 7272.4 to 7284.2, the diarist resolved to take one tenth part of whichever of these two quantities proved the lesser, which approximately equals 0.698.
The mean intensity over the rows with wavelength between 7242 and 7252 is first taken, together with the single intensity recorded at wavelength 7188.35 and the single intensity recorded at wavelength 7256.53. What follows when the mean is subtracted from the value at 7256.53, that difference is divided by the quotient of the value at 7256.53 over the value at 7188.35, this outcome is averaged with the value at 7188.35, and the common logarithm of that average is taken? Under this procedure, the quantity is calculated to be 0.54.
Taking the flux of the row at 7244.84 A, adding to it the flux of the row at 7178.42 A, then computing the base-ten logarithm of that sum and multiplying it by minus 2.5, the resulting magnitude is -2.99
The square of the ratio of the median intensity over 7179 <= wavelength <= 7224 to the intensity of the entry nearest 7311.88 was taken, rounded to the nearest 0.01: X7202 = 0.94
